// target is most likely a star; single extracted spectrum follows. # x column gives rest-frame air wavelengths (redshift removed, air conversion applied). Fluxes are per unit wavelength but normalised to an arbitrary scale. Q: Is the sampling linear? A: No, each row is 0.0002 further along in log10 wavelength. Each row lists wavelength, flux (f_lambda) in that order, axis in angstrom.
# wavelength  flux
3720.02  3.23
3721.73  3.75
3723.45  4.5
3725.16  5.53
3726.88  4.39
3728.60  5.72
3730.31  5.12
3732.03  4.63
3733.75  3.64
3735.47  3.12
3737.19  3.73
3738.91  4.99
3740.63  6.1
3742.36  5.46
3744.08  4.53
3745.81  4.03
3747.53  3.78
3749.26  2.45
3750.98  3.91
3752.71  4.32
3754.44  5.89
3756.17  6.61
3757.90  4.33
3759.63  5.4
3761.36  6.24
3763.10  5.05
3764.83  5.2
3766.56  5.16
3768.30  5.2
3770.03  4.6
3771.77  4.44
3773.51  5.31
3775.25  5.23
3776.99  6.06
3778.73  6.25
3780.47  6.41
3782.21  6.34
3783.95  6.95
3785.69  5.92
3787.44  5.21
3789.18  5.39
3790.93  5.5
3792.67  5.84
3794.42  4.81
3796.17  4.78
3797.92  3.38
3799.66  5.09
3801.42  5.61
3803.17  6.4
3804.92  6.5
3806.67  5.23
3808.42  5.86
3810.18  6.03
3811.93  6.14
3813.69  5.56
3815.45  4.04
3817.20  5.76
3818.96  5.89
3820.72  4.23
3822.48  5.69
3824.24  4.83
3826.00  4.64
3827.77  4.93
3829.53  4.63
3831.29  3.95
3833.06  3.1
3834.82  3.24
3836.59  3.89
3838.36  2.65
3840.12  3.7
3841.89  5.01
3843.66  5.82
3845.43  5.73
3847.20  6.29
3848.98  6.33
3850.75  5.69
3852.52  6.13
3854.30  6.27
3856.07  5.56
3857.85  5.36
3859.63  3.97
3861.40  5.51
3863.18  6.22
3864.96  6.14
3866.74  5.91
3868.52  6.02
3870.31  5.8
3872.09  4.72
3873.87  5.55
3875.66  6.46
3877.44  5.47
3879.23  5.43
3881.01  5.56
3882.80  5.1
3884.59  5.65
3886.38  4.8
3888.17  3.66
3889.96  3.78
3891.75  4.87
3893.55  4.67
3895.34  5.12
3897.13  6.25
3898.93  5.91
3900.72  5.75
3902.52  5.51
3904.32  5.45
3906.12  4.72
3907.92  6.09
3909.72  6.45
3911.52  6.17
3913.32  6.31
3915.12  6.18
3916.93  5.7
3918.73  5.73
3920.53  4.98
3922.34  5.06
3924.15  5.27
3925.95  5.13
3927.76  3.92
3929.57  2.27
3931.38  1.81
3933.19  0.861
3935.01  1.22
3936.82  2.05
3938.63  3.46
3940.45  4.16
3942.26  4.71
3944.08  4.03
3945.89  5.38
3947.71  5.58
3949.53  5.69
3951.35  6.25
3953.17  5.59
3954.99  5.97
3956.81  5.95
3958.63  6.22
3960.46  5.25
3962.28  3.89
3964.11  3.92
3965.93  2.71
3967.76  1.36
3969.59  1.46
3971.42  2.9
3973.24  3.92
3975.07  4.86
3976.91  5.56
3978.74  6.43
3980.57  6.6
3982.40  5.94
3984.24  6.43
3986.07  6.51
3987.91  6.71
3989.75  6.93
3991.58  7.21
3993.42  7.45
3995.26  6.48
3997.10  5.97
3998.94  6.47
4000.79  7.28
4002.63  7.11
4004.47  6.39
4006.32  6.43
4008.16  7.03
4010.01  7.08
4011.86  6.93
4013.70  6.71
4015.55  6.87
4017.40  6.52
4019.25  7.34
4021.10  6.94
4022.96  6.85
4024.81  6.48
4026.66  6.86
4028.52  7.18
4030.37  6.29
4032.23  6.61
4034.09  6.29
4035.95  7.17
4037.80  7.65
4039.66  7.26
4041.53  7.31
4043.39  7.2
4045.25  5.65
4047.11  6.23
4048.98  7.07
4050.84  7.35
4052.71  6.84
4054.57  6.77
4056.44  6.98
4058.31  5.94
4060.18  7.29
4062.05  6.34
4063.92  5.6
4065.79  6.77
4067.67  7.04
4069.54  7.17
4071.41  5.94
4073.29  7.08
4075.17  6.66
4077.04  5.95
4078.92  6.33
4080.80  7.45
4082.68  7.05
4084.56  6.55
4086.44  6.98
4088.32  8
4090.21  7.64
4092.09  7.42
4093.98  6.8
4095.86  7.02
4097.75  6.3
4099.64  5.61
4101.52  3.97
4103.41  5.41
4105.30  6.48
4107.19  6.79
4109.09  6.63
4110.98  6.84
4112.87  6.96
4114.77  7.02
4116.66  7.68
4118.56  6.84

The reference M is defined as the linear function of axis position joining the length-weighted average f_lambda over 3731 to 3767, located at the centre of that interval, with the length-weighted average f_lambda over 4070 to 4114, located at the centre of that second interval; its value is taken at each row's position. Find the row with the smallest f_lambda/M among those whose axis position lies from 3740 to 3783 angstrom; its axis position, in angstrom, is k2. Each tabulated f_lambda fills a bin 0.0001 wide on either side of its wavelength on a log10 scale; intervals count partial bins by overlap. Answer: 3749.26 angstrom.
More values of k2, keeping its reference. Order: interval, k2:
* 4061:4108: 4101.52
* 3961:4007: 3967.76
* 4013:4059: 4045.25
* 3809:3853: 3838.36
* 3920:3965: 3933.19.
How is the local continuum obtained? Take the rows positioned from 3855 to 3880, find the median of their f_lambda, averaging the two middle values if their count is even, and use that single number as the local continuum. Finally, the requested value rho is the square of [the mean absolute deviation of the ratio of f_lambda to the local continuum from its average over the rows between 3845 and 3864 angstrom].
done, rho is 0.007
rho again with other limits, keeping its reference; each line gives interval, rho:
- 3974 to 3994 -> 0.009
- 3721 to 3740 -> 0.015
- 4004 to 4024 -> 0.002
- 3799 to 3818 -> 0.008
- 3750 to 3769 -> 0.012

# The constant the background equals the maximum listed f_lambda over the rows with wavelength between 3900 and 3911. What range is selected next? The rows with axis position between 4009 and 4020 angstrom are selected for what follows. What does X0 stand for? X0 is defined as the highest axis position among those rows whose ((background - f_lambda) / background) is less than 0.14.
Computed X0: 4019.25 angstrom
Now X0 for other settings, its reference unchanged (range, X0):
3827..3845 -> 3843.66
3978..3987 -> 3986.07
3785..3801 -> 3792.67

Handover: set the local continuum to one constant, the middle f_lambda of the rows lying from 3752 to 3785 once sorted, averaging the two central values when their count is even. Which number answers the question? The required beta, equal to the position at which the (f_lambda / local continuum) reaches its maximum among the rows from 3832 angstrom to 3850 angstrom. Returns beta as 3848.98 angstrom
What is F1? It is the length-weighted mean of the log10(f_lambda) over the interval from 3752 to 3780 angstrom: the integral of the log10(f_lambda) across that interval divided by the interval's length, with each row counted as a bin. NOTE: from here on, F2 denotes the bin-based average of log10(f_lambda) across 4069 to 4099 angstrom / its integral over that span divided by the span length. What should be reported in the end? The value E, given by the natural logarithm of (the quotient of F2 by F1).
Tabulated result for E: 0.14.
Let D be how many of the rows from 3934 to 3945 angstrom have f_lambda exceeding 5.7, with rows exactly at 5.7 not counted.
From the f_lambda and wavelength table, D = 0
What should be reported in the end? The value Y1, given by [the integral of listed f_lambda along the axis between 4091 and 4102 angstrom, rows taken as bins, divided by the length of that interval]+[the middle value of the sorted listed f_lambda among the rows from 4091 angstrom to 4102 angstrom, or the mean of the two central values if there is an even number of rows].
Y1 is 12.9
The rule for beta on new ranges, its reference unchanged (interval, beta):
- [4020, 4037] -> 4028.52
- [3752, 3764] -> 3756.17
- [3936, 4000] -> 3993.42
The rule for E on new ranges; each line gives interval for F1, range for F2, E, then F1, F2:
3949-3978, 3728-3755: 0.04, 0.61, 0.635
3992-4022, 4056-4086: -0.02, 0.83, 0.820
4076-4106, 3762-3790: -0.09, 0.81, 0.741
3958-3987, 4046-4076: 0.28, 0.62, 0.824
